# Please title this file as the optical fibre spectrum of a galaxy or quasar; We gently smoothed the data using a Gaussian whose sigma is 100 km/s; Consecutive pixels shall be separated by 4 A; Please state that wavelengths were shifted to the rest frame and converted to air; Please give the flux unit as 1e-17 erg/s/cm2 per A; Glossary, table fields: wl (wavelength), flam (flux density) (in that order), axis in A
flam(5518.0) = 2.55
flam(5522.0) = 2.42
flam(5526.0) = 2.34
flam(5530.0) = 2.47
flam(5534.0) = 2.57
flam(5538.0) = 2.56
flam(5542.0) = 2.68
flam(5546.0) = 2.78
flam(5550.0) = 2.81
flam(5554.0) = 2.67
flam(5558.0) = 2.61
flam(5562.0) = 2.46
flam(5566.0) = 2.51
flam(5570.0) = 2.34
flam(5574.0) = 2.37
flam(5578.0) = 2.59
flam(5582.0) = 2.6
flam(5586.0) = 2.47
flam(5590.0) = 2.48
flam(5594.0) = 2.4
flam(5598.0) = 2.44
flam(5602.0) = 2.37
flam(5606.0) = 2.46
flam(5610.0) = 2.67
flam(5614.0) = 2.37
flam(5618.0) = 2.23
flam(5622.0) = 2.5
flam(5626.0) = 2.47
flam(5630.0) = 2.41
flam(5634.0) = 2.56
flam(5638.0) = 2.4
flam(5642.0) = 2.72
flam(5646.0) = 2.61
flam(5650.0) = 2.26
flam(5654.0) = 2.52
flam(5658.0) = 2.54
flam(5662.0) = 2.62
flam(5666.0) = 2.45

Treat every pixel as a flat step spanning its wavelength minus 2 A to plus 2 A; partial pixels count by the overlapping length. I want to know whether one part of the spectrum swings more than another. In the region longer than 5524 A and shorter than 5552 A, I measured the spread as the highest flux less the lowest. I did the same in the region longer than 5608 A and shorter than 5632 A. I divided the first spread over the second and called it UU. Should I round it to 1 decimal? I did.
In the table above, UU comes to 1.1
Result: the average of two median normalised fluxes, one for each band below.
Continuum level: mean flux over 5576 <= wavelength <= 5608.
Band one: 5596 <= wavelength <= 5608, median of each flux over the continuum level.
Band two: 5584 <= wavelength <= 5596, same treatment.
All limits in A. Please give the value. 0.99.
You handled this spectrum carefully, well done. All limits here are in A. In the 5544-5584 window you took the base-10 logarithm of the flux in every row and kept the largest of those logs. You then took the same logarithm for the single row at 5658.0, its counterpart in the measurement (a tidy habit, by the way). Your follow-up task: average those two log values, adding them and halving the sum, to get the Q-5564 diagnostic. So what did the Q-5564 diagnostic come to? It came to 0.427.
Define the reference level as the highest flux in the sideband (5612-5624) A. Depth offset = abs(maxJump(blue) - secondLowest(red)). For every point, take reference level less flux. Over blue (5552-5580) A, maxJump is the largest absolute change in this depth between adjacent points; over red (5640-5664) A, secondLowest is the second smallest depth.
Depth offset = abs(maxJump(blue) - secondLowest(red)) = 0.340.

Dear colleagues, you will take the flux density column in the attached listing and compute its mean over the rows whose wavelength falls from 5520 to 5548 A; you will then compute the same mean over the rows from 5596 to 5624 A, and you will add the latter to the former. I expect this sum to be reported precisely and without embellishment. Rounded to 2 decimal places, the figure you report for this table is 4.98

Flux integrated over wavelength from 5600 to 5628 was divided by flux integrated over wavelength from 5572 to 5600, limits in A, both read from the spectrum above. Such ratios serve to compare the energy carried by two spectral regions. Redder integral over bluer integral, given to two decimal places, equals 0.98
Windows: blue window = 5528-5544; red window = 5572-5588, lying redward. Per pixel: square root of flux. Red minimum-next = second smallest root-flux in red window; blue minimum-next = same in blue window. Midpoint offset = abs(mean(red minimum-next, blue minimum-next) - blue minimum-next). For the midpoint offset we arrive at 0.014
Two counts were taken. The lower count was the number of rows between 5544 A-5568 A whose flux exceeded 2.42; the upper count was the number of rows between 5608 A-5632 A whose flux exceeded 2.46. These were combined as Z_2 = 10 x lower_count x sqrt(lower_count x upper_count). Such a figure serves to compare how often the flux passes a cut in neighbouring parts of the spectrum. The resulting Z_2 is 255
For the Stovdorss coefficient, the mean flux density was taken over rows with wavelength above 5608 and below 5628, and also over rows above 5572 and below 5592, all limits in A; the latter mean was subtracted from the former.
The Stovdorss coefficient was -0.05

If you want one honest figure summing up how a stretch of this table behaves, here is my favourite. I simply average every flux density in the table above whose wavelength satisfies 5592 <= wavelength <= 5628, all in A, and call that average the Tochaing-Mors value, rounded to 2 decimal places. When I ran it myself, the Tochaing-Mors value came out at 2.43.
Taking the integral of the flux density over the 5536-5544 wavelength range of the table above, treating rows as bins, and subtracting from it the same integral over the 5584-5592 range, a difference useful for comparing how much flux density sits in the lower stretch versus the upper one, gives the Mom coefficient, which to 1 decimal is 1.2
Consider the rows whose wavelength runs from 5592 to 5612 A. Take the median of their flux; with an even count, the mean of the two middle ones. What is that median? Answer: 2.44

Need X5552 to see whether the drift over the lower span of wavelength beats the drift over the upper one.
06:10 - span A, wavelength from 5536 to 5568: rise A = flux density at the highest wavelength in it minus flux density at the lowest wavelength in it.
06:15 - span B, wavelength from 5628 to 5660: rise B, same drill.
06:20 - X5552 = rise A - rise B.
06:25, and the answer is -0.2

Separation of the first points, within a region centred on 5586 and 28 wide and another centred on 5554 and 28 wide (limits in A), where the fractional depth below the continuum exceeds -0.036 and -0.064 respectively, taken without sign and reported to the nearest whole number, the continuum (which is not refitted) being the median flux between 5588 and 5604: 12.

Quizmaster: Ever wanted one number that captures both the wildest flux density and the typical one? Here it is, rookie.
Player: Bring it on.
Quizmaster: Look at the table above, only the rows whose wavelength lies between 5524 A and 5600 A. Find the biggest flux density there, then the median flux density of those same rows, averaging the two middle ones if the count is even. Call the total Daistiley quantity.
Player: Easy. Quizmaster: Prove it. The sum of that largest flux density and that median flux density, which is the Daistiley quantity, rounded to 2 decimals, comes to 5.32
